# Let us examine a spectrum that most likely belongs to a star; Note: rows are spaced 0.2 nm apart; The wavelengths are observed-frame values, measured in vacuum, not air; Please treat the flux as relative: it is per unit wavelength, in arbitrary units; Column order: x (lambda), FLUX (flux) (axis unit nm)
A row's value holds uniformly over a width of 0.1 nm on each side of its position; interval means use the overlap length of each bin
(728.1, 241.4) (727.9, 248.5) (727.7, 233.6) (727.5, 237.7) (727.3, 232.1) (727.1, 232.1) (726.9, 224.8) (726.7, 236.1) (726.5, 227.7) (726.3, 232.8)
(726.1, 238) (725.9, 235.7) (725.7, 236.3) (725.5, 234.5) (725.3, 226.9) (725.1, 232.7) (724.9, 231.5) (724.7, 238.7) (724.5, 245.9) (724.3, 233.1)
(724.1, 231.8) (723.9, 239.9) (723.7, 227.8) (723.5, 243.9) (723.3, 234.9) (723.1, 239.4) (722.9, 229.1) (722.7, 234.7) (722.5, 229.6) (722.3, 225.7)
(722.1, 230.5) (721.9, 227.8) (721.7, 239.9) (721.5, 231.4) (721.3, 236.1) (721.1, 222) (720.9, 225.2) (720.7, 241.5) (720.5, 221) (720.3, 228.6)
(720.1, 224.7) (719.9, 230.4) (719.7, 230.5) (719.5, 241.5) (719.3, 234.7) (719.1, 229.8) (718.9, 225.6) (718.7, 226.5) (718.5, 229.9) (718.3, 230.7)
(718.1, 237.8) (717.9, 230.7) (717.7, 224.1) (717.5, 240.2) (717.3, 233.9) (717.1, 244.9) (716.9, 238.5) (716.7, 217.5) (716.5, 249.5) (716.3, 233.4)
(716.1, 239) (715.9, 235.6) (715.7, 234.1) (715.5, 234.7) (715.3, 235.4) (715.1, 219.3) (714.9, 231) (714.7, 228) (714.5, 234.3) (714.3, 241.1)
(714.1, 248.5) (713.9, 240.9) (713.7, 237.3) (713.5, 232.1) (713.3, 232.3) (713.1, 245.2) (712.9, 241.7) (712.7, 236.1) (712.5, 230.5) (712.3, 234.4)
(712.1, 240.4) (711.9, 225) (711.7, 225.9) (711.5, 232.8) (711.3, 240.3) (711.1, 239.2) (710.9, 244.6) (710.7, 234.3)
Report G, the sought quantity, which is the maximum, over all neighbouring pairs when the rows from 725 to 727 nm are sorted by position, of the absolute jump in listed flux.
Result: 11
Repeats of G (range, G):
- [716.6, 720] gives 21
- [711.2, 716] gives 16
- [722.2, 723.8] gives 16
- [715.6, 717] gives 32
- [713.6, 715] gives 8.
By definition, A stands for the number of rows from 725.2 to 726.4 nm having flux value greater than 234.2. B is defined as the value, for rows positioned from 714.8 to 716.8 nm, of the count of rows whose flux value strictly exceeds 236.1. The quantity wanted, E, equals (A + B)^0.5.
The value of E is 2.4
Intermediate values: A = 4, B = 2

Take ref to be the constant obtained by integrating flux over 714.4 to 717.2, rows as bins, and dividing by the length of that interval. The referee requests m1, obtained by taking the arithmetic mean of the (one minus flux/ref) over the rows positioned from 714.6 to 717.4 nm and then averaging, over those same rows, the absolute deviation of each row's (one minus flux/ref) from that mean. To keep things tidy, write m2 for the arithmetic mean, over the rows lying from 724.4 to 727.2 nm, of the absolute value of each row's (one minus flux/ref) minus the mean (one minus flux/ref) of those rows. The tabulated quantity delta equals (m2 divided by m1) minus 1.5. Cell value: -0.8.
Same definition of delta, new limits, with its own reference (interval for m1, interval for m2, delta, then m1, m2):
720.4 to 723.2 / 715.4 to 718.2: -0.5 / 0.0226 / 0.024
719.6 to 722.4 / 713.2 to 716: -0.5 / 0.0199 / 0.019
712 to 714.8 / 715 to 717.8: -0.2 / 0.0206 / 0.027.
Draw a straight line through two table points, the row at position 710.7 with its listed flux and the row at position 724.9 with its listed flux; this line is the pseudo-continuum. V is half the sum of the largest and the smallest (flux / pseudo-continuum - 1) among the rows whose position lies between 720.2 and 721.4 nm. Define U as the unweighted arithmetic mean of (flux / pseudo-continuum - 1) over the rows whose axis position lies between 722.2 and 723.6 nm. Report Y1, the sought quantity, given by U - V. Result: 0.013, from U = 0.009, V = -0.0047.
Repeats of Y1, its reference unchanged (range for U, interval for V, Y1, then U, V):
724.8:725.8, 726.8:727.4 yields 0.015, 0.004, -0.0113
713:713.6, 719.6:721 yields 0.016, 0.012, -0.0047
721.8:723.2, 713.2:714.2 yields -0.033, -0.004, 0.0283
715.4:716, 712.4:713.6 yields -0.011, 0.006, 0.0170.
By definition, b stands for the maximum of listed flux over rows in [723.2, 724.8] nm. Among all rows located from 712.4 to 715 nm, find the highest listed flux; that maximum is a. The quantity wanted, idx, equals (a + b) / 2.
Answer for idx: 247.2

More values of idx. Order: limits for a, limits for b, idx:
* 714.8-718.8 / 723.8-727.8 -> 247.7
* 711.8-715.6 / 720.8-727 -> 247.2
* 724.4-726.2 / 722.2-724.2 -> 244.9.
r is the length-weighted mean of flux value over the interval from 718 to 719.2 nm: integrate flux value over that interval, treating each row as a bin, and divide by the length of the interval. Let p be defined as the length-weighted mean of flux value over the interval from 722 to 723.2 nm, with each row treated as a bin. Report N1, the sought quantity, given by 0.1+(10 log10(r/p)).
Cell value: 0.07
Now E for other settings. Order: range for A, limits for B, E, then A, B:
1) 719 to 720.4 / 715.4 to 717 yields 2.2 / 2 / 3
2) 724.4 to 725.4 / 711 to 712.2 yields 2.2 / 2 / 3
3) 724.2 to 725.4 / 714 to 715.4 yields 2.0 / 2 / 2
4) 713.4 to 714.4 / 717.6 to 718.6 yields 2.2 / 4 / 1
